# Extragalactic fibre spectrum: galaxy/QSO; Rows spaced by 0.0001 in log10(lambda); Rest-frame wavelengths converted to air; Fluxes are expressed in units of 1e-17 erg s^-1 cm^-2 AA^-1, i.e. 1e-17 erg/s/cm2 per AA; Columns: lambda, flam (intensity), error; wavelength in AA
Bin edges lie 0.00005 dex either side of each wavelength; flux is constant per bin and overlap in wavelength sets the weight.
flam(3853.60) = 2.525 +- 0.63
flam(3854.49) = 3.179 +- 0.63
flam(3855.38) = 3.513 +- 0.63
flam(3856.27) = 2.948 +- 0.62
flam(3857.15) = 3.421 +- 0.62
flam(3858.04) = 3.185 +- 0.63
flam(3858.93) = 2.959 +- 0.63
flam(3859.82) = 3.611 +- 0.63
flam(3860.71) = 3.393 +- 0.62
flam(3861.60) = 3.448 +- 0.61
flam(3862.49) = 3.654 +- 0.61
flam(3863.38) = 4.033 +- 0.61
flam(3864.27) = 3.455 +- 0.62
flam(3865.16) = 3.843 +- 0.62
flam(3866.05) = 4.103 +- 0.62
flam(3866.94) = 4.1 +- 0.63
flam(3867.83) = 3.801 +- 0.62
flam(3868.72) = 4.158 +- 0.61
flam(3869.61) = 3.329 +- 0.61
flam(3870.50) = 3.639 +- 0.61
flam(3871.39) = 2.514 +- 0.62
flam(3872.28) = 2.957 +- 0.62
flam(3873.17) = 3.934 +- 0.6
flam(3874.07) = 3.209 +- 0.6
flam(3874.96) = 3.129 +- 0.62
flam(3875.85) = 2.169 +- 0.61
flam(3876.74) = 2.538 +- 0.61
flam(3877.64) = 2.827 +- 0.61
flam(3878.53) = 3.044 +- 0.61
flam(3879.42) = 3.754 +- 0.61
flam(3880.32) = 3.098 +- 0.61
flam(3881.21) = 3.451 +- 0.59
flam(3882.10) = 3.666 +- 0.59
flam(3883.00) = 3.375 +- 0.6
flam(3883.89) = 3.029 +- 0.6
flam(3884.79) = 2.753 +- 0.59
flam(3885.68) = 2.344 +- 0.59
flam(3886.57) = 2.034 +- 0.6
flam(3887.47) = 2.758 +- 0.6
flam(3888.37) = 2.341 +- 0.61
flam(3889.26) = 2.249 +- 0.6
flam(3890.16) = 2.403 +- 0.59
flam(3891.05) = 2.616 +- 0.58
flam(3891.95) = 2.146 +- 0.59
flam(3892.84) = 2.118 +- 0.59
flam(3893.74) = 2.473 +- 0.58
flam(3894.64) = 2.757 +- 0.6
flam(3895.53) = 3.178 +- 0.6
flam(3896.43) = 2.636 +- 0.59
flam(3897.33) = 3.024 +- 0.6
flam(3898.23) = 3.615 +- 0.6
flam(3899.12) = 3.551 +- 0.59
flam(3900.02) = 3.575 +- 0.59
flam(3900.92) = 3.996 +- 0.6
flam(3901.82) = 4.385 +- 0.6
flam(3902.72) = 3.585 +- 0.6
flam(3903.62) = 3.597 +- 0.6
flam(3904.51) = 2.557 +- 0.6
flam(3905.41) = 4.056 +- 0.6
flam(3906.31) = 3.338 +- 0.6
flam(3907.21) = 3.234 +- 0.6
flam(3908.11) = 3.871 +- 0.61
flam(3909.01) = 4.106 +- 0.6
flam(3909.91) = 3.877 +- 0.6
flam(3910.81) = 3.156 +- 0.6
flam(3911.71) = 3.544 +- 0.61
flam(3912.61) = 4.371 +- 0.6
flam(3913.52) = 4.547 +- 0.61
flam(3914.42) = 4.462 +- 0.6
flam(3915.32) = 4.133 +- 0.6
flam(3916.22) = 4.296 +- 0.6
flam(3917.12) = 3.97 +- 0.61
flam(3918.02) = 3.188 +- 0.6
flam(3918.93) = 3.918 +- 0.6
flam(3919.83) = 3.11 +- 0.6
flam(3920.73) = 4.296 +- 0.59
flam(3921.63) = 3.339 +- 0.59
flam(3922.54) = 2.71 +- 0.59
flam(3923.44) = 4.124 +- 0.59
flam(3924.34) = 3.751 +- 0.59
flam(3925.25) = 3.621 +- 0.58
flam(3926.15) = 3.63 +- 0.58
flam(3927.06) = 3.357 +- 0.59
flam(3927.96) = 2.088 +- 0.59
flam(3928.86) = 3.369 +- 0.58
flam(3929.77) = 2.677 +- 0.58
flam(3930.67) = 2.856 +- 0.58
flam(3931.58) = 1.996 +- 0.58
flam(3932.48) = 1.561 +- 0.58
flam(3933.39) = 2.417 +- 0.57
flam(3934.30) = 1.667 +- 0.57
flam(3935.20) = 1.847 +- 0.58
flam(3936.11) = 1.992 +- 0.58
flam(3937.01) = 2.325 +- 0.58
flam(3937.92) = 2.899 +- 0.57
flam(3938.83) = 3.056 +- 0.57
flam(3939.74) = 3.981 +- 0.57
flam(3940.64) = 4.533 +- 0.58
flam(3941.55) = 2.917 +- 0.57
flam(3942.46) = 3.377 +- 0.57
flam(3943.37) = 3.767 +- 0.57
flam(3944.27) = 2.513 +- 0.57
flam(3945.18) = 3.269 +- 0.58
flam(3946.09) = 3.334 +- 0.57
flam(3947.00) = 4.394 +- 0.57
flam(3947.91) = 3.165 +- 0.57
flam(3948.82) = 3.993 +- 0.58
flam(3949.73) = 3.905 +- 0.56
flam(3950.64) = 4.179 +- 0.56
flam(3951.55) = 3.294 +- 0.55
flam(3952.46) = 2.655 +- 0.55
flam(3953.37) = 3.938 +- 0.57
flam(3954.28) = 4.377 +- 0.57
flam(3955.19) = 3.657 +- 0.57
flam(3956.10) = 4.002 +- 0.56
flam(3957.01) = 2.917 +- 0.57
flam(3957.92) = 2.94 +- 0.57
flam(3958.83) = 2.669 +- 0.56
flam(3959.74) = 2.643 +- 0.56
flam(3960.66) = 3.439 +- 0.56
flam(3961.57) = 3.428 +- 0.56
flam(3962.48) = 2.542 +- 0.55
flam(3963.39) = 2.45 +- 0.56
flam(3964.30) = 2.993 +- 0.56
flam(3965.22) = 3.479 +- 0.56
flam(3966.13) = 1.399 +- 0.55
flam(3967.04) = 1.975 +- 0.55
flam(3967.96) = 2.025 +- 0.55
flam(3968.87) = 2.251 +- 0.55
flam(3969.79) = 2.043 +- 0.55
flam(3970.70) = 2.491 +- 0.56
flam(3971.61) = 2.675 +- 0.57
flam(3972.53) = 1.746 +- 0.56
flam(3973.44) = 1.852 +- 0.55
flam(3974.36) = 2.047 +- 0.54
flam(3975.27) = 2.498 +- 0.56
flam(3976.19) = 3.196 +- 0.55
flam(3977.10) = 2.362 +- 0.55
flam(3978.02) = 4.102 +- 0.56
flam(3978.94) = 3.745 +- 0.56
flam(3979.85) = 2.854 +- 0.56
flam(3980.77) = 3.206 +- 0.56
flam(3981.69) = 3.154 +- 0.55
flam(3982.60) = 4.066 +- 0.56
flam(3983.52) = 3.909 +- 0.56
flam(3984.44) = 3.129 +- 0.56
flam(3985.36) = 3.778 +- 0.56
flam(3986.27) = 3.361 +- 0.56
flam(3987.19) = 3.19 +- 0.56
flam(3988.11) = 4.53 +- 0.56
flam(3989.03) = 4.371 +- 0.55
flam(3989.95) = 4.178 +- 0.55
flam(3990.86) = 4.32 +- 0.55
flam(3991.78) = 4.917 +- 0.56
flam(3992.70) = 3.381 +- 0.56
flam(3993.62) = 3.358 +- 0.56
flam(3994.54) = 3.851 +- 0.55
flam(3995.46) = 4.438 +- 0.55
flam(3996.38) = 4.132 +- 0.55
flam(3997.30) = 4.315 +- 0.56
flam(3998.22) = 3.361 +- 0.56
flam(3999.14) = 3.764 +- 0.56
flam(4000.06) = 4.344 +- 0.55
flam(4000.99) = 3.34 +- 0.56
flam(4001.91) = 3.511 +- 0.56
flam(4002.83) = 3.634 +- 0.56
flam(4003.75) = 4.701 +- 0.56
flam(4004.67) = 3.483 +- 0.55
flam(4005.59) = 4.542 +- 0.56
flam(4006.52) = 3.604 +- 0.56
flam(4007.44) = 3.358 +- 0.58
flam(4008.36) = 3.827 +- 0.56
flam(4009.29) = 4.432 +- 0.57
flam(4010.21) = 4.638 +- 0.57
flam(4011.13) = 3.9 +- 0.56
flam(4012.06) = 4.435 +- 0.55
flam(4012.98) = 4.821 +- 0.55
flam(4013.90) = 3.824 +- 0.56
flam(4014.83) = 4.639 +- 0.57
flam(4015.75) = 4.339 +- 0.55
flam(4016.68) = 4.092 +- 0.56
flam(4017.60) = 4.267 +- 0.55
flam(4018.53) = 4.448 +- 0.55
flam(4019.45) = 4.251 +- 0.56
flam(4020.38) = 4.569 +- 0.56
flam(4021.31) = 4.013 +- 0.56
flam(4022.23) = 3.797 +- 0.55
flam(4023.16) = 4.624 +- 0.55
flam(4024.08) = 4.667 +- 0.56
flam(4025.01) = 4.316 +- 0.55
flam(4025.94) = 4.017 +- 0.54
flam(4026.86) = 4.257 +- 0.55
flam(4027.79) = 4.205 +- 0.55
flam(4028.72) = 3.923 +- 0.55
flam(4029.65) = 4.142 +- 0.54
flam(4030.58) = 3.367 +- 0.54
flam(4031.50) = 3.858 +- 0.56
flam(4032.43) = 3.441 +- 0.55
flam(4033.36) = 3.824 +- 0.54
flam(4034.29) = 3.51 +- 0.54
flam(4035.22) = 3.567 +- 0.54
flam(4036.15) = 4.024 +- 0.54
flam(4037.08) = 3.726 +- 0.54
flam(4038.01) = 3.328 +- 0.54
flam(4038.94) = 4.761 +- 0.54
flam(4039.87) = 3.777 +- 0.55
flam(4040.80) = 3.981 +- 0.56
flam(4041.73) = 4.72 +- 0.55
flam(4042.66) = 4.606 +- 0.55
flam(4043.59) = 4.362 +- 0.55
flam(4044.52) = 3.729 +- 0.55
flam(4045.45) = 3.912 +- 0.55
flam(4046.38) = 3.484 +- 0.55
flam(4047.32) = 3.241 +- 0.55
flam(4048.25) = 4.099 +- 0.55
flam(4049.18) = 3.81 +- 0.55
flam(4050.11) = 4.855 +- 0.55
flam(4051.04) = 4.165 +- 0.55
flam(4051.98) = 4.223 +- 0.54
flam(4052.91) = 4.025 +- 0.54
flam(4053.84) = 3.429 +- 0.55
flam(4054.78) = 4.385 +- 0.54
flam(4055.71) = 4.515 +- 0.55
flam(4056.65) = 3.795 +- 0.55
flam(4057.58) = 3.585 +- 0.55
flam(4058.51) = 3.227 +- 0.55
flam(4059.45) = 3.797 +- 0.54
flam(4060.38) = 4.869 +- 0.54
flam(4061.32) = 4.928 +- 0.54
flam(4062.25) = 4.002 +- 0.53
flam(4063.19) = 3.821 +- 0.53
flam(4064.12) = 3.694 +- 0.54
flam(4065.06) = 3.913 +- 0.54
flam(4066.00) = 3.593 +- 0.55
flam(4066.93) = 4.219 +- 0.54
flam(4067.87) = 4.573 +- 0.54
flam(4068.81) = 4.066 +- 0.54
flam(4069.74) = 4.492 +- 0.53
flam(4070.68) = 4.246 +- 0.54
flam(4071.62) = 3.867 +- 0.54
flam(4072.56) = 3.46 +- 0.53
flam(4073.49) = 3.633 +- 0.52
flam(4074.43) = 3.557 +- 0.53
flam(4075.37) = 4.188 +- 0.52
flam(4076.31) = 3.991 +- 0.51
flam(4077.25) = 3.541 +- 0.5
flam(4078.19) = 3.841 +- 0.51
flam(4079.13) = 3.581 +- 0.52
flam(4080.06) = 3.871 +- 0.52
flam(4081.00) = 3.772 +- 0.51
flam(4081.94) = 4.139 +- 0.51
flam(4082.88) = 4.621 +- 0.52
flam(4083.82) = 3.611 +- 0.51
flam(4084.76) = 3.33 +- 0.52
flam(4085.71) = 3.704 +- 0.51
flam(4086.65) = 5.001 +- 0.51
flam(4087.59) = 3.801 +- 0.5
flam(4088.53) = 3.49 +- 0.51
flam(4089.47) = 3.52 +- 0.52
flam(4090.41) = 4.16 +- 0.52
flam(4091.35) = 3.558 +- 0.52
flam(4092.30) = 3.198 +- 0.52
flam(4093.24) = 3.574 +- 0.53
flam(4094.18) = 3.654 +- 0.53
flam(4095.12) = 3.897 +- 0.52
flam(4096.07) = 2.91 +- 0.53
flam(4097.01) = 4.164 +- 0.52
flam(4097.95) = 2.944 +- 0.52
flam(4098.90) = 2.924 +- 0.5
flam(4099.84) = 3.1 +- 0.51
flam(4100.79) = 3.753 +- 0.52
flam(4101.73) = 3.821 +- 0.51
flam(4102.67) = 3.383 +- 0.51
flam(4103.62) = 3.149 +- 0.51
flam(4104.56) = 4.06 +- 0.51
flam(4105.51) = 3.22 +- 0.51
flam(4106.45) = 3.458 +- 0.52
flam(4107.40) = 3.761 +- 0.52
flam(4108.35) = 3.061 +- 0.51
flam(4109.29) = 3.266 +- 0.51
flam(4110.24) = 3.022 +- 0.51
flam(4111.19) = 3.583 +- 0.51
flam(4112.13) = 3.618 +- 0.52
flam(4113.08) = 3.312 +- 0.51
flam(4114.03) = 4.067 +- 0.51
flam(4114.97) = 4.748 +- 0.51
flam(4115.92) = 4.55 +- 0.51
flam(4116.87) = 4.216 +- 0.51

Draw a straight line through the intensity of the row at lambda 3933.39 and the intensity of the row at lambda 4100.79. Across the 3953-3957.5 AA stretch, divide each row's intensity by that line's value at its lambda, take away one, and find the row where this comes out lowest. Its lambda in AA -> 3957.01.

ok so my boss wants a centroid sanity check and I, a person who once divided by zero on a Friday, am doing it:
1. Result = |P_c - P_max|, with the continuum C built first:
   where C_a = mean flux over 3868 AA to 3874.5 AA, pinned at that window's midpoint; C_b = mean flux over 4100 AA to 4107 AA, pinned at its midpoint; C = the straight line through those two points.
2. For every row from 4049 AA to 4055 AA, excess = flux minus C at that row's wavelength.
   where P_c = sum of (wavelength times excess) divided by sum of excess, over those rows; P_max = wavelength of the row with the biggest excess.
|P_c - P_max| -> 1.6 AA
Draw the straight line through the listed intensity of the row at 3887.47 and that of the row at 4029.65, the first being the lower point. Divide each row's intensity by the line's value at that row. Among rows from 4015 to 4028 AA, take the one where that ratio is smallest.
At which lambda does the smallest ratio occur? 4022.23 AA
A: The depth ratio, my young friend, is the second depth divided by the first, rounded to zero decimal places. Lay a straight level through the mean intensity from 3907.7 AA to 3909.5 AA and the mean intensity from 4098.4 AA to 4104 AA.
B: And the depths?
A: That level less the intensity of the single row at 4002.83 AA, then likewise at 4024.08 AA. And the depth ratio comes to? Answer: -24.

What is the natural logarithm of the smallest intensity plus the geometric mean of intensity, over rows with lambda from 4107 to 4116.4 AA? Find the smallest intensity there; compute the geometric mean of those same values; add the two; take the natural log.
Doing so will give 1.90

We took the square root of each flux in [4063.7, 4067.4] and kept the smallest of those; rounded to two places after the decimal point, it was 1.90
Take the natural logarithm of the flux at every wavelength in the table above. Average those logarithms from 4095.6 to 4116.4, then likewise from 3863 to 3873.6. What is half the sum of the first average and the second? 1.27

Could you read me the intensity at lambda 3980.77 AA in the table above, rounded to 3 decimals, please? 3.206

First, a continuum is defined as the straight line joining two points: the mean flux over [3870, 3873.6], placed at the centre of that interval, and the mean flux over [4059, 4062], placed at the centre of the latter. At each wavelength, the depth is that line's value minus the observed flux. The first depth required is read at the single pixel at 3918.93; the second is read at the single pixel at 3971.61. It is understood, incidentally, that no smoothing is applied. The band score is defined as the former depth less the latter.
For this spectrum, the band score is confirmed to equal -1.6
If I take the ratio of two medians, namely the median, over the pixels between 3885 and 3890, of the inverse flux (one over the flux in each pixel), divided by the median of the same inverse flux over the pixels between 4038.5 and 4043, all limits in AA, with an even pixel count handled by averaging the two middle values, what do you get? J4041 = 1.97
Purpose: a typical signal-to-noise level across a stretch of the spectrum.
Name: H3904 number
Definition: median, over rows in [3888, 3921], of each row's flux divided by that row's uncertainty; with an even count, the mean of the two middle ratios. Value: 6.0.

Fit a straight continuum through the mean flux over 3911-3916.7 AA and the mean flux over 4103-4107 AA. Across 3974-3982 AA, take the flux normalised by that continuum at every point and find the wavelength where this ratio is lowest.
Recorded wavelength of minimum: 3974.36 AA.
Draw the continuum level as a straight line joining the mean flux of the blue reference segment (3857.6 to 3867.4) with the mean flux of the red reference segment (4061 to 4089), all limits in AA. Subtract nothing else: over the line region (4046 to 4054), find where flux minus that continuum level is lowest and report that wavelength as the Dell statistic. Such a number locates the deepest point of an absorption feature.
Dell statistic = 4047.32 AA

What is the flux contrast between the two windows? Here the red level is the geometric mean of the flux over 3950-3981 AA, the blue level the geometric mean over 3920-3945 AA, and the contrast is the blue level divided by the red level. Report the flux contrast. 1.03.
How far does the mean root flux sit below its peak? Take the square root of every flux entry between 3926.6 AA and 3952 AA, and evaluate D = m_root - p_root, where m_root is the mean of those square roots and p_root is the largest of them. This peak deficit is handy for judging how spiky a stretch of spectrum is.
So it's -0.407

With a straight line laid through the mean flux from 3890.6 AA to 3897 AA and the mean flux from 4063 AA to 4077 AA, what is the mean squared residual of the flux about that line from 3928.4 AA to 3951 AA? 0.67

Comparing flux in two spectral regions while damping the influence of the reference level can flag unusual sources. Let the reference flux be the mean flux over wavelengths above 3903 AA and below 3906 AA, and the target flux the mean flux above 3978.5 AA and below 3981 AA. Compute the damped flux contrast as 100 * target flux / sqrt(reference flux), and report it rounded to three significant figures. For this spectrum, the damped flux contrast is 177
